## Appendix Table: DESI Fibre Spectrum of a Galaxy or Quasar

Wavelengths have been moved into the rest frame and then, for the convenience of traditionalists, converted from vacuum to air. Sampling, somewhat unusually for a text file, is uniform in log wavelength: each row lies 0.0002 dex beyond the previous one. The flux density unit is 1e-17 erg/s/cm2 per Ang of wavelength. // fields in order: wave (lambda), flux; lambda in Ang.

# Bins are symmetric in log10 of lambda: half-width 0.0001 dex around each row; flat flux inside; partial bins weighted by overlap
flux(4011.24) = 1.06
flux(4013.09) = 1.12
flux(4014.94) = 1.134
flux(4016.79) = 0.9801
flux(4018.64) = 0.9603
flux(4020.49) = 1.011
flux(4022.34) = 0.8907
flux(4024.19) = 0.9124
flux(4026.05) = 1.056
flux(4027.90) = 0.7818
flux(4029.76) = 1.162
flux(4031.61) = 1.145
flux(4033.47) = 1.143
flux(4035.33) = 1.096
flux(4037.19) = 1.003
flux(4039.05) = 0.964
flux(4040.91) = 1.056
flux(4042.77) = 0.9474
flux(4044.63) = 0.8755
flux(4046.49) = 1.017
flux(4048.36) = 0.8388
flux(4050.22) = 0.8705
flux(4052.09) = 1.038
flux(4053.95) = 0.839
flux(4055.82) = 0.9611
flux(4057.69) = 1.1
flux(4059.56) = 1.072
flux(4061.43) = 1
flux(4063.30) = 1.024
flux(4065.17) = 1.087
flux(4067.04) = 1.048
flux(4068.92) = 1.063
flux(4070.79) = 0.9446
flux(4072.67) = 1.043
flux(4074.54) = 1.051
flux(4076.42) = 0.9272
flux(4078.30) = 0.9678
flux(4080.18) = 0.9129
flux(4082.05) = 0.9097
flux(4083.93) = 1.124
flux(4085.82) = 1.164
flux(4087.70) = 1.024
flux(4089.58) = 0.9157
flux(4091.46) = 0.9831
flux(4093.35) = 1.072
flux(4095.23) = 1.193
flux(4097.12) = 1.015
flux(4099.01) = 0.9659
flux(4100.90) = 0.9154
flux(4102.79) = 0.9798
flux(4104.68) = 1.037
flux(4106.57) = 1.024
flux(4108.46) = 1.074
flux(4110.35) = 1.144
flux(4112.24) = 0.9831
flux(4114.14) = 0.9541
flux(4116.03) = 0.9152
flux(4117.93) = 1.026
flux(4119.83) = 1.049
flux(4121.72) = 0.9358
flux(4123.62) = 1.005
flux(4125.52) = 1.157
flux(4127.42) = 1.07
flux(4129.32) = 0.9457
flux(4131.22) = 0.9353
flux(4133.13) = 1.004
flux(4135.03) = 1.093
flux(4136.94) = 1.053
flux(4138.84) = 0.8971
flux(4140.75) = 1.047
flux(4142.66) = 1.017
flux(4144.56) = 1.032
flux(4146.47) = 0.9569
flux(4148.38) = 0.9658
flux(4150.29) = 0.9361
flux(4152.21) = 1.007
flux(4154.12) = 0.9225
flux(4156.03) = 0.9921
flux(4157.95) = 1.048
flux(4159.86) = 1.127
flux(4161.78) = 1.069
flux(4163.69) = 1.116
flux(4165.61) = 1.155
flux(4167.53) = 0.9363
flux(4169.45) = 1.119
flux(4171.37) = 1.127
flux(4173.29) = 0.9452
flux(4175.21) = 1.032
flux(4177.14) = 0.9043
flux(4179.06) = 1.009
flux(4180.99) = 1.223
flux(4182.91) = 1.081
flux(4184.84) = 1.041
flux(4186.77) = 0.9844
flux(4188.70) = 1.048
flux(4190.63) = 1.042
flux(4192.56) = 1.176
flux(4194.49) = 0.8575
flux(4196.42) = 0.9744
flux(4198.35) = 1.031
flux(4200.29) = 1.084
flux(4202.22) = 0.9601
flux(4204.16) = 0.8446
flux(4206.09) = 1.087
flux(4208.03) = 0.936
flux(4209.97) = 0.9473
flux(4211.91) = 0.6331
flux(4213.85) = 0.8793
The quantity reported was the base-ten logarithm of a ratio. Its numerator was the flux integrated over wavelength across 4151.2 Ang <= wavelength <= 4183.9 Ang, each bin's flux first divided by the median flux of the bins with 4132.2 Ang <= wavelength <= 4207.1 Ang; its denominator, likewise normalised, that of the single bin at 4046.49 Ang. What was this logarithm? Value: 1.53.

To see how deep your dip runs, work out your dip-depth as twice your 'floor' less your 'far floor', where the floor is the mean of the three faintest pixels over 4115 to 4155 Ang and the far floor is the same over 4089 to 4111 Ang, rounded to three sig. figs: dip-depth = 0.891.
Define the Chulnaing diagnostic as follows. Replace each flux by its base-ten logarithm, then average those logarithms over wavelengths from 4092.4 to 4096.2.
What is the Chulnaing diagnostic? 0.05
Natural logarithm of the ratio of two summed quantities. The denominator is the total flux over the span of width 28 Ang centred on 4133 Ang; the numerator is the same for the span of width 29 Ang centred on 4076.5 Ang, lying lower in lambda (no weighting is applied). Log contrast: 0.001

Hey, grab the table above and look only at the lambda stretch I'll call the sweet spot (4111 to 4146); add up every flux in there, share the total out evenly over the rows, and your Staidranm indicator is 1.01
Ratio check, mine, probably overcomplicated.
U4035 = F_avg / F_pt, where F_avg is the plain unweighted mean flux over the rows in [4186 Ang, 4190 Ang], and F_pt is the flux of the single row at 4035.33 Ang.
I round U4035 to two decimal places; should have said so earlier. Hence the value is 0.93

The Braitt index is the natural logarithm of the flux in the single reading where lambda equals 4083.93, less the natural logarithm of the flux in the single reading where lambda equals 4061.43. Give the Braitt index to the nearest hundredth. 0.12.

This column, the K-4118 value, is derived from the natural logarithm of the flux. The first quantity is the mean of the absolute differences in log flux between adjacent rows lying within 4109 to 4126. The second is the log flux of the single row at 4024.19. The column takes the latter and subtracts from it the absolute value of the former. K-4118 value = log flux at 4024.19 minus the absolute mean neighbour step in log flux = -0.18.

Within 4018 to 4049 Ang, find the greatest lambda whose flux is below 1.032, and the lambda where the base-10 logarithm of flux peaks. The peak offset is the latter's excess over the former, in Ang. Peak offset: -18.6 Ang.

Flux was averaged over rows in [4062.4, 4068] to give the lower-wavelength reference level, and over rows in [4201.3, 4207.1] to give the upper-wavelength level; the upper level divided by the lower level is 0.92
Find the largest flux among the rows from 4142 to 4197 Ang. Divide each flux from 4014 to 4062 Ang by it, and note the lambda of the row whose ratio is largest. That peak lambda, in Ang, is 4029.76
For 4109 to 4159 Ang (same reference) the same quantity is 4125.52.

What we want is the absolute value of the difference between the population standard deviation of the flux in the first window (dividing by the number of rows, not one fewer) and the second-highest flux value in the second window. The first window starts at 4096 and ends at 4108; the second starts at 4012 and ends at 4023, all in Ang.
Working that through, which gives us 1.08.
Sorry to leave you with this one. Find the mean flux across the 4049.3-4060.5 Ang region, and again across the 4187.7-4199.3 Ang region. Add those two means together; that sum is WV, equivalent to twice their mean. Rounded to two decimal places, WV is 2.00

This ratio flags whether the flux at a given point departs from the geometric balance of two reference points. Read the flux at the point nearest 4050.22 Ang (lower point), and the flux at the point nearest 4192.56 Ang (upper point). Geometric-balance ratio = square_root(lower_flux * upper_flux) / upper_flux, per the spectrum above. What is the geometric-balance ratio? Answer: 0.86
